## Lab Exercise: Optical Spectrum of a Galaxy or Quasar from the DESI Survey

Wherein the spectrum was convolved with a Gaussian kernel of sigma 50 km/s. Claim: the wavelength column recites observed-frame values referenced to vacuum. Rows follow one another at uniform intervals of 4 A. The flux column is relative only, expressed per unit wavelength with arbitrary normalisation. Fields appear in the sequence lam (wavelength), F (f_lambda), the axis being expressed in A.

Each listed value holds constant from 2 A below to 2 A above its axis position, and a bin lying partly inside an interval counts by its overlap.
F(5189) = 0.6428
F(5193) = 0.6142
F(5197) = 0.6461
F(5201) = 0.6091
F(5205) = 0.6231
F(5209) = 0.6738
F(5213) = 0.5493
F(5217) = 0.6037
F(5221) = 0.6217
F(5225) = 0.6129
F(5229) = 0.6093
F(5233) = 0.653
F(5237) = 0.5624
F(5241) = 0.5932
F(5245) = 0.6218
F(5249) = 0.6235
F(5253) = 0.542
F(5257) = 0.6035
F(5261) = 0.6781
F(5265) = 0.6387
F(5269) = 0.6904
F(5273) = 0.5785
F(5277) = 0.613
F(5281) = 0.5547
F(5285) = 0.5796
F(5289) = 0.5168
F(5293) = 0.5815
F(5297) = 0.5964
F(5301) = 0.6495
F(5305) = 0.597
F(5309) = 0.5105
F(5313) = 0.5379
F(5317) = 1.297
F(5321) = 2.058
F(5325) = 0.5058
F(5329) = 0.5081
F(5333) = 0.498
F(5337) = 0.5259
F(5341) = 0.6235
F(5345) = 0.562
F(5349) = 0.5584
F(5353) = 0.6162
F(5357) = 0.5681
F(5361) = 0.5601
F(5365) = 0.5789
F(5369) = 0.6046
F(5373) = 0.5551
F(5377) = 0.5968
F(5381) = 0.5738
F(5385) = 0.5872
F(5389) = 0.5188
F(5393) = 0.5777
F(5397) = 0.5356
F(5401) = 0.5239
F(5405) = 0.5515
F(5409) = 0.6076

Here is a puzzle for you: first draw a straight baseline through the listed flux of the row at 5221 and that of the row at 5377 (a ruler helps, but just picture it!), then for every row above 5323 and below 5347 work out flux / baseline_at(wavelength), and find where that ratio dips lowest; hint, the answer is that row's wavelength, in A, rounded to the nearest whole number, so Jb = 5333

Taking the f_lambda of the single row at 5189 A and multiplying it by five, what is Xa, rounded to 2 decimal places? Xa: 3.21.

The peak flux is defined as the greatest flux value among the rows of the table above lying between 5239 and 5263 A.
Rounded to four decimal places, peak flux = 0.6781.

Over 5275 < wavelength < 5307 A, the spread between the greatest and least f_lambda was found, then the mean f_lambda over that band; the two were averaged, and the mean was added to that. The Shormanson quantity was 0.95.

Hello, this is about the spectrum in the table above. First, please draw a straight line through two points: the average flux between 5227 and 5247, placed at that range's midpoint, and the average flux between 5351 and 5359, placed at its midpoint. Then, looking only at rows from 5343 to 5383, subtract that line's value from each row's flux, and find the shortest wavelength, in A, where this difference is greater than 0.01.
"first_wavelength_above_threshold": 5353 A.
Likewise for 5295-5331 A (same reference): 5301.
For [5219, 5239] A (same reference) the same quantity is 5221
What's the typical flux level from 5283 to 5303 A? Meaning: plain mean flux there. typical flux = 0.58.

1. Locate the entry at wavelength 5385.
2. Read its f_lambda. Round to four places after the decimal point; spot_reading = 0.5872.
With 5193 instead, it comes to 0.6142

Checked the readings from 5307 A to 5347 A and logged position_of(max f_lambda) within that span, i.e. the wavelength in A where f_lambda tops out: 5321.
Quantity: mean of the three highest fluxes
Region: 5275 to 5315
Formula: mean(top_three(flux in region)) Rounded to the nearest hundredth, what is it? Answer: 0.62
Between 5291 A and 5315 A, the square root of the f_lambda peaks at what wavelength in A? 5301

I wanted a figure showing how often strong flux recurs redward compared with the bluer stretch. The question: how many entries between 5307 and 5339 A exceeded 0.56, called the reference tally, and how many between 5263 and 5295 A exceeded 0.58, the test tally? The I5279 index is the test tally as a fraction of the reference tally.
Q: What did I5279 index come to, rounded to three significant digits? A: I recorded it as 2.00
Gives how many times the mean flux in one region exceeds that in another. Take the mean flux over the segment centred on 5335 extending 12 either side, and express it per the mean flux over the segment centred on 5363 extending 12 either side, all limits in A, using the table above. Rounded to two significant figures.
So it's 0.93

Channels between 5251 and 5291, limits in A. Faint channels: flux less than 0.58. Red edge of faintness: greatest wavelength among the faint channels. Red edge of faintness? 5289 A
